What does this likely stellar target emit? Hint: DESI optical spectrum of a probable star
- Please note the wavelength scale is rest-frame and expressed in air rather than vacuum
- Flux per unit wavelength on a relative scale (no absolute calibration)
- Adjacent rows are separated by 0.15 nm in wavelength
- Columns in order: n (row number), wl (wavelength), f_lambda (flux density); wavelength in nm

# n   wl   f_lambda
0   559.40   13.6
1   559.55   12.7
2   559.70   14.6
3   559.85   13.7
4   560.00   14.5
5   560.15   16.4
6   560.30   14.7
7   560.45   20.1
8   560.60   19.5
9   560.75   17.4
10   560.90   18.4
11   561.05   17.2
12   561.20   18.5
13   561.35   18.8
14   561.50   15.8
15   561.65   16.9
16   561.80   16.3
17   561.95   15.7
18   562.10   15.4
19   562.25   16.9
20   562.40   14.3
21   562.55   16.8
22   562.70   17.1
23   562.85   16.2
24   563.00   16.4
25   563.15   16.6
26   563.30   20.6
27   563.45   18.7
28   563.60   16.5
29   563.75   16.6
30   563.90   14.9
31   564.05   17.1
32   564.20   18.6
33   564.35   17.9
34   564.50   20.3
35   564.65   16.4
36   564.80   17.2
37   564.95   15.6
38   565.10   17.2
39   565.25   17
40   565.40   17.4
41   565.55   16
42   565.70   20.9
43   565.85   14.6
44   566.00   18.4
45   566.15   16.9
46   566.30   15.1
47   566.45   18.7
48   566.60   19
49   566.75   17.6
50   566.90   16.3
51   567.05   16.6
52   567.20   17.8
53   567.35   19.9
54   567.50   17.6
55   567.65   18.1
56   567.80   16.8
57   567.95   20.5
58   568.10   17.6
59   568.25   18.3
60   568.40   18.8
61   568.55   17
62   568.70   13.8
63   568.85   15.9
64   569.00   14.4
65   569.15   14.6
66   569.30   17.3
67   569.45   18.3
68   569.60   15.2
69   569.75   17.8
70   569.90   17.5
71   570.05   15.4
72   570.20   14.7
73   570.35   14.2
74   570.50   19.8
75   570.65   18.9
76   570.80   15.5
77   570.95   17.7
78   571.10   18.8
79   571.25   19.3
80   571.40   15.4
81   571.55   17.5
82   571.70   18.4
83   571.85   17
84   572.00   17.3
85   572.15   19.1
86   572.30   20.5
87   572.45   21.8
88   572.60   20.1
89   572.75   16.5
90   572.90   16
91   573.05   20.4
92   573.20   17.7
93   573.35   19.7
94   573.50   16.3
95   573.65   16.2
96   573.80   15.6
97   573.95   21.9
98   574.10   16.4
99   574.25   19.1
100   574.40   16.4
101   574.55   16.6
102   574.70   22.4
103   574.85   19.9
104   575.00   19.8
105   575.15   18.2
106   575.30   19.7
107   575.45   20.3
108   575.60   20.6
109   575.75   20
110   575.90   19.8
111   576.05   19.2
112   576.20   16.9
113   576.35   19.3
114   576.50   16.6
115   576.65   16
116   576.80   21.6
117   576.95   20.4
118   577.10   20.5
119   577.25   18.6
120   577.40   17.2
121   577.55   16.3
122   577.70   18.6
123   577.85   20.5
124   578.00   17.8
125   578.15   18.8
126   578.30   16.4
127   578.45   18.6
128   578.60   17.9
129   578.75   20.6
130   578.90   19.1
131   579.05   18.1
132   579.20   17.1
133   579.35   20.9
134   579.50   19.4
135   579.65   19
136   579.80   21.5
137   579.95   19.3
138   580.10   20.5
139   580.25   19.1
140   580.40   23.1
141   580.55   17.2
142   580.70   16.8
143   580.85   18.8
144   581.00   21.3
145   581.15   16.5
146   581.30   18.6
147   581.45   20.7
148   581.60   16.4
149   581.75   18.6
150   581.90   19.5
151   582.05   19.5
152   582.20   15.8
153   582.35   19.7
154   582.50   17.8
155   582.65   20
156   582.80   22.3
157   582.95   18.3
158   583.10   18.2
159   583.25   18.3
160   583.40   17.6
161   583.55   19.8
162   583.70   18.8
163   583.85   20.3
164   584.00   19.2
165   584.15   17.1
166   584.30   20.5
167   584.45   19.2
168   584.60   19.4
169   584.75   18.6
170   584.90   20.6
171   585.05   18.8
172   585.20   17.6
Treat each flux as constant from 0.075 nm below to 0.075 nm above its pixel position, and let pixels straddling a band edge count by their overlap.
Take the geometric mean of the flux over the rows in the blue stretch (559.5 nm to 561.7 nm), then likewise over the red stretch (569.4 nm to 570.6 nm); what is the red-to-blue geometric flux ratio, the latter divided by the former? 1.00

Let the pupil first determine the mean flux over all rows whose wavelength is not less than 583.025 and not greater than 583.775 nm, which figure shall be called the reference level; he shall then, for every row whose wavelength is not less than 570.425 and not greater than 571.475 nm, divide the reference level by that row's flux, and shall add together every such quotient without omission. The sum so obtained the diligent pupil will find 7.3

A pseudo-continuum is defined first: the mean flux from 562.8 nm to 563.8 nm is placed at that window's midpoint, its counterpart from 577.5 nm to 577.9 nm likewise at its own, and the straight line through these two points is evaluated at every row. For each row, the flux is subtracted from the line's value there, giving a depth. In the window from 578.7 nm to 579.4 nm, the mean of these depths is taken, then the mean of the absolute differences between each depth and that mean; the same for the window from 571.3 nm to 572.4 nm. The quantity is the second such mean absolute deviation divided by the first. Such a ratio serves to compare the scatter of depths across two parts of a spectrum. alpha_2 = 1.0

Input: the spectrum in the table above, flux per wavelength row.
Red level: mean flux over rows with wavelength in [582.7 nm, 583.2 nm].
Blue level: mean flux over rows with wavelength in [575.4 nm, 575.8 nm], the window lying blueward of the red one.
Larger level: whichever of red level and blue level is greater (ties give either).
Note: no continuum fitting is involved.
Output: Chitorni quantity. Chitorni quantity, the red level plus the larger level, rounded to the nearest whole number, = 40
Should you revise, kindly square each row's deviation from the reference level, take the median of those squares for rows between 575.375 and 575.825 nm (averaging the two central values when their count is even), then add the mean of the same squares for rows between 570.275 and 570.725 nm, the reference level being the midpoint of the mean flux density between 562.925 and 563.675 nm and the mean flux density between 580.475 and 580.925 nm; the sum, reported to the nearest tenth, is 12.9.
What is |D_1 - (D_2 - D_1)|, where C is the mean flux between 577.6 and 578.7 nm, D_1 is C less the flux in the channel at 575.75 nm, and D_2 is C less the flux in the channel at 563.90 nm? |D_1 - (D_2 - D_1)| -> 6.7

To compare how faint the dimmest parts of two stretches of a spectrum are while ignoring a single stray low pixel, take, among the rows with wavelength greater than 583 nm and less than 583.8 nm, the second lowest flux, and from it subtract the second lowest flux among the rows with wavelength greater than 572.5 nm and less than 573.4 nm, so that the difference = 1.7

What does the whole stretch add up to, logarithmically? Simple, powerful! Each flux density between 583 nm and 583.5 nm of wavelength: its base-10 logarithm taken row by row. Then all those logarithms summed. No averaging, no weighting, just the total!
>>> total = 3.77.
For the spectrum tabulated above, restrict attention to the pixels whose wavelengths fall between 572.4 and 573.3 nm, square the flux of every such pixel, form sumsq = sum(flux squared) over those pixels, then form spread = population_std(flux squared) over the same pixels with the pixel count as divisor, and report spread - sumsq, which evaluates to -2056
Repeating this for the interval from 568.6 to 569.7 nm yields -1680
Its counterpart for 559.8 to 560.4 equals -853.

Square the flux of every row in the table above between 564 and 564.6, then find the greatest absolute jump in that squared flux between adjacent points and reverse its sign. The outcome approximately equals -92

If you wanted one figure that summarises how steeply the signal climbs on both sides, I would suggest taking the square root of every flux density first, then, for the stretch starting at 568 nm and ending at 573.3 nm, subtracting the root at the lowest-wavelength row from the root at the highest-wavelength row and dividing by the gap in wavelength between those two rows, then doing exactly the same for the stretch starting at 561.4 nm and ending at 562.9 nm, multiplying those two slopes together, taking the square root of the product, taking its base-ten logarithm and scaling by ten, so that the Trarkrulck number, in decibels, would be -20.3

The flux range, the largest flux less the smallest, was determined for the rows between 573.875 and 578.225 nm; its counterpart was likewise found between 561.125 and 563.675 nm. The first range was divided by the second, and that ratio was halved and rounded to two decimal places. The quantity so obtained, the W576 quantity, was 0.51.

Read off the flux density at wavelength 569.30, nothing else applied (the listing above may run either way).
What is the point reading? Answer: 17.3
